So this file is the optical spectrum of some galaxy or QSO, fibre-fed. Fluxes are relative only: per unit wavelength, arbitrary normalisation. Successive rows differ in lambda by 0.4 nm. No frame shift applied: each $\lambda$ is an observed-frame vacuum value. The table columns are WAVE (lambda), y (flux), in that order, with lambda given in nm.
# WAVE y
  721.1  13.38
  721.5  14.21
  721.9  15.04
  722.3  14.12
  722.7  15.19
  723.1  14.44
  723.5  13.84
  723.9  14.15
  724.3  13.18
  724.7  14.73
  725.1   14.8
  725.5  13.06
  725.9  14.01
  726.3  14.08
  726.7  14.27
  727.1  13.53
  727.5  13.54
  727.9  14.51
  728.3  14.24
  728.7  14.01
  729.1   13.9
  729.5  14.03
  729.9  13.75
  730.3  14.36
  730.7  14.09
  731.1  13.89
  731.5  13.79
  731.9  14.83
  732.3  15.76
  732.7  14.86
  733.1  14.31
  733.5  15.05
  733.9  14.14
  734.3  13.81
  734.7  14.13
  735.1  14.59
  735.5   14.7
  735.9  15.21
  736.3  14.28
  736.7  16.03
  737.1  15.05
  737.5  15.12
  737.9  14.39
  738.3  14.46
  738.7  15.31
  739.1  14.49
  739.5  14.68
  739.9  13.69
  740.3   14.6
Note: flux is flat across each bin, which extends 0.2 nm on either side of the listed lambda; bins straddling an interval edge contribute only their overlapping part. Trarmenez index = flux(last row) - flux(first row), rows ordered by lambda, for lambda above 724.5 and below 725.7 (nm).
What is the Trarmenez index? -1.7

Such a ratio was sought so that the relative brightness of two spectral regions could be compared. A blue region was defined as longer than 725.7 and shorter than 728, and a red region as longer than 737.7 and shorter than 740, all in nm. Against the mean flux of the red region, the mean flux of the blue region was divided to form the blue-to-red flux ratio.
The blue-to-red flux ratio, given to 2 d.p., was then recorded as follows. 0.96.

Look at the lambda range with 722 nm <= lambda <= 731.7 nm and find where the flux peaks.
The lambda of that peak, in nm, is 722.7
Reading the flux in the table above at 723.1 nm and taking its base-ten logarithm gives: 1.16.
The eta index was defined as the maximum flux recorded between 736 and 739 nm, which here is 16.03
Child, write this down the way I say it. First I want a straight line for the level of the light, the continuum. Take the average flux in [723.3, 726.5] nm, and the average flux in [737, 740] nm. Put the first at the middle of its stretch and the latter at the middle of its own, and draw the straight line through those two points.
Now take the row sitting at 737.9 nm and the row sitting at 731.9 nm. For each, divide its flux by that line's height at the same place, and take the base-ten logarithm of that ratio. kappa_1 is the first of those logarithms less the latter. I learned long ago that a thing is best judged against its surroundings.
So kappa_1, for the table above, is -0.022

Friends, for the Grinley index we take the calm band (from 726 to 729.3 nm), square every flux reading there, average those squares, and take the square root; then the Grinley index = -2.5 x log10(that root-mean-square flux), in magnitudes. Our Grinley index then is -2.866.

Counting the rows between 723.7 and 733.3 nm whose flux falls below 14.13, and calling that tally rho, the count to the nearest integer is 13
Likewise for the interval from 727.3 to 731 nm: 6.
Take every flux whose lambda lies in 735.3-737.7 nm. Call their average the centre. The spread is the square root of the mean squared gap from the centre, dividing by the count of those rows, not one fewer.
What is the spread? 0.53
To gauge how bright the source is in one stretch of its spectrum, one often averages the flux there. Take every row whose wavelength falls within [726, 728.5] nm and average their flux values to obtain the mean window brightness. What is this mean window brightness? 14.0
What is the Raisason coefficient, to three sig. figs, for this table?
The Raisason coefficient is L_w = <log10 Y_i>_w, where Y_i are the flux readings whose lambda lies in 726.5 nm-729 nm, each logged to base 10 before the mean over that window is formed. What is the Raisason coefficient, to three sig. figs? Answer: 1.15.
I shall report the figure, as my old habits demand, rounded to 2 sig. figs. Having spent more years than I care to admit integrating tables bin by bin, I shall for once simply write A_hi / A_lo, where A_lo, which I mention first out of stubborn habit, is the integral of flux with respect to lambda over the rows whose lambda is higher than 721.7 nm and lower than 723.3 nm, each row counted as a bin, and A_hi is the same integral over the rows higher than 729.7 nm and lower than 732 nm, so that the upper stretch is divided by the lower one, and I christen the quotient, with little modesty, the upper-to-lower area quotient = 1.4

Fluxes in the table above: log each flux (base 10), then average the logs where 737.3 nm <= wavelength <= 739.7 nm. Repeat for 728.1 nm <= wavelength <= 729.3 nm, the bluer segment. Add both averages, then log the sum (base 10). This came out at 0.365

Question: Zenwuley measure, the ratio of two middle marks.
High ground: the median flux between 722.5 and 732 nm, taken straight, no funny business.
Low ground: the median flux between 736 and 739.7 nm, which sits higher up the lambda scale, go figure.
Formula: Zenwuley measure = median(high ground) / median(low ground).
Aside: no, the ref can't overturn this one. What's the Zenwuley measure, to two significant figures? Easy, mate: 0.96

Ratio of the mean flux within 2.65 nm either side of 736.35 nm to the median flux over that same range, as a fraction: 1.01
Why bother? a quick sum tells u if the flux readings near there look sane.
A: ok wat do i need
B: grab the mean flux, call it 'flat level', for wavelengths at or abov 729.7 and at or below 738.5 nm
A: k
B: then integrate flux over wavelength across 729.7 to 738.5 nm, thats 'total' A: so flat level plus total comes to 143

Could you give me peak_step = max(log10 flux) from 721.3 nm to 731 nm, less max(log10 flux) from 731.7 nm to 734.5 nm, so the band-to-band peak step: -0.016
